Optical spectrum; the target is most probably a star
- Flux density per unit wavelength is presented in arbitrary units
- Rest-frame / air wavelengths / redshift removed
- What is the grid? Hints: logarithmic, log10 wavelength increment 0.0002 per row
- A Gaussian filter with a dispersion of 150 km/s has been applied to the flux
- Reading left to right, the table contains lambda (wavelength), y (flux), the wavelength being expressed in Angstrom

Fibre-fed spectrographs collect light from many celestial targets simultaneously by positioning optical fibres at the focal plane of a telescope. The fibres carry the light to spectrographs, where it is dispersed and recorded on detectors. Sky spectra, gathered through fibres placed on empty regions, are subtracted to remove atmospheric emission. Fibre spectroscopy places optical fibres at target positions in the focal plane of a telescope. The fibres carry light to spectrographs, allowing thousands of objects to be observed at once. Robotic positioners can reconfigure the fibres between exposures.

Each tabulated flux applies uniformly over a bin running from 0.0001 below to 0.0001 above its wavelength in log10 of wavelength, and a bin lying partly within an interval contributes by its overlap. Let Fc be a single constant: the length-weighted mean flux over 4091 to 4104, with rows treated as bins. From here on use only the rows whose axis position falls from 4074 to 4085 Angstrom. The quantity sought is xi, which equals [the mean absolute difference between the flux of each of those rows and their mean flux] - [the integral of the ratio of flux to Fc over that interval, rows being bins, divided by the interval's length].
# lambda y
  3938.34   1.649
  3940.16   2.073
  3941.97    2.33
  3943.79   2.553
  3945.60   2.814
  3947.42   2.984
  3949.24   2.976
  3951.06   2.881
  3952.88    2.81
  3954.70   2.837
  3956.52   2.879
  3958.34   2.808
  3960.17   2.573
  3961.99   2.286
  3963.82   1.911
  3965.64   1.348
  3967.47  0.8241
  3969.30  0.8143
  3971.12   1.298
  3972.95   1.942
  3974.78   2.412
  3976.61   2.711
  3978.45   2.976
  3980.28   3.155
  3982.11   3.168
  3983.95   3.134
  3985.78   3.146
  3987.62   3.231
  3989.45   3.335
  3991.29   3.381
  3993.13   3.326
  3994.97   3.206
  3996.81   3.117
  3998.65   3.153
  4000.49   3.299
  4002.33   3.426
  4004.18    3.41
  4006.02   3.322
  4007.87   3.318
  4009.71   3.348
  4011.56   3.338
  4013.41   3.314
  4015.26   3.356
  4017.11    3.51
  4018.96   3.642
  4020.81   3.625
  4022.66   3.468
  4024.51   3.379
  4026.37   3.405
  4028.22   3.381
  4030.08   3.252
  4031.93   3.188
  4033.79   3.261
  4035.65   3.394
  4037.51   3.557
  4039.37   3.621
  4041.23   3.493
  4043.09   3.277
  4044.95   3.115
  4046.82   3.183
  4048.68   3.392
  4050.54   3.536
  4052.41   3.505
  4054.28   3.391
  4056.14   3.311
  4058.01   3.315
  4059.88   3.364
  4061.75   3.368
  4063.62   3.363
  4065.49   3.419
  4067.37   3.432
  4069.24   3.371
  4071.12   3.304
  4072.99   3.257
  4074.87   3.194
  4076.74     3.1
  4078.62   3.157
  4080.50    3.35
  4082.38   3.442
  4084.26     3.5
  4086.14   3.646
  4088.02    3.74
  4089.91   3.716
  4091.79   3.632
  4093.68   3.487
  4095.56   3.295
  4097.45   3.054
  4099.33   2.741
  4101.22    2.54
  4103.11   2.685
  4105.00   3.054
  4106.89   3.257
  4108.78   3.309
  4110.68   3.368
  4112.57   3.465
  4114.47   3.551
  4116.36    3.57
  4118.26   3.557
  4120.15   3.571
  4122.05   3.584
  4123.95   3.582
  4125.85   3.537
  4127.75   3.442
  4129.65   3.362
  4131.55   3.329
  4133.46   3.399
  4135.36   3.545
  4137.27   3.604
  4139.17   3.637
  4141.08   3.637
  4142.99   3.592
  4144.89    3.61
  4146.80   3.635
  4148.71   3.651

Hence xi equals -0.9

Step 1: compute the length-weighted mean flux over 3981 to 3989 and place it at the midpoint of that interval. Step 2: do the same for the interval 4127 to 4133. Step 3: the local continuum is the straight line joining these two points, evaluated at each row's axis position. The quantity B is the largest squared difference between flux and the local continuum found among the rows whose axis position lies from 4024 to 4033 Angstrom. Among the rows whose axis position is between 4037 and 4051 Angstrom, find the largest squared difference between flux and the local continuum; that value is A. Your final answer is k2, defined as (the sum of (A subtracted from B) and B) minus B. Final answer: -0.11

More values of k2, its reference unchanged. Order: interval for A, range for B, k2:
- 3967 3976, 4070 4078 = -5.46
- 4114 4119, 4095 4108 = 0.59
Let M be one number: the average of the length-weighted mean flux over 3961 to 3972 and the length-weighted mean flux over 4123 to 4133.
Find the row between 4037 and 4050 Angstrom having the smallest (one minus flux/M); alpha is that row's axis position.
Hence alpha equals 4039.37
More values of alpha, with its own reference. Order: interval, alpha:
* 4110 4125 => 4122.05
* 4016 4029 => 4018.96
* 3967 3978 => 3976.61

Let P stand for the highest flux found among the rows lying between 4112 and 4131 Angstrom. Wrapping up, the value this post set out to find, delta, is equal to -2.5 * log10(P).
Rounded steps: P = 3.584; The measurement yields -1.39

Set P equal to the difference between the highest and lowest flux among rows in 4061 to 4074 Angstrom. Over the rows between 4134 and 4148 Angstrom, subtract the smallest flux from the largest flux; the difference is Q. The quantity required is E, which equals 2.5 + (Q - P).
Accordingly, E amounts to 2.42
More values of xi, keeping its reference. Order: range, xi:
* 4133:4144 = -1.1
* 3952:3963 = -0.7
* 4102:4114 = -0.8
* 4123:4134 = -1.0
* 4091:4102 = -0.7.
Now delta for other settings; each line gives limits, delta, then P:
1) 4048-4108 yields -1.43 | 3.74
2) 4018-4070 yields -1.40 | 3.642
